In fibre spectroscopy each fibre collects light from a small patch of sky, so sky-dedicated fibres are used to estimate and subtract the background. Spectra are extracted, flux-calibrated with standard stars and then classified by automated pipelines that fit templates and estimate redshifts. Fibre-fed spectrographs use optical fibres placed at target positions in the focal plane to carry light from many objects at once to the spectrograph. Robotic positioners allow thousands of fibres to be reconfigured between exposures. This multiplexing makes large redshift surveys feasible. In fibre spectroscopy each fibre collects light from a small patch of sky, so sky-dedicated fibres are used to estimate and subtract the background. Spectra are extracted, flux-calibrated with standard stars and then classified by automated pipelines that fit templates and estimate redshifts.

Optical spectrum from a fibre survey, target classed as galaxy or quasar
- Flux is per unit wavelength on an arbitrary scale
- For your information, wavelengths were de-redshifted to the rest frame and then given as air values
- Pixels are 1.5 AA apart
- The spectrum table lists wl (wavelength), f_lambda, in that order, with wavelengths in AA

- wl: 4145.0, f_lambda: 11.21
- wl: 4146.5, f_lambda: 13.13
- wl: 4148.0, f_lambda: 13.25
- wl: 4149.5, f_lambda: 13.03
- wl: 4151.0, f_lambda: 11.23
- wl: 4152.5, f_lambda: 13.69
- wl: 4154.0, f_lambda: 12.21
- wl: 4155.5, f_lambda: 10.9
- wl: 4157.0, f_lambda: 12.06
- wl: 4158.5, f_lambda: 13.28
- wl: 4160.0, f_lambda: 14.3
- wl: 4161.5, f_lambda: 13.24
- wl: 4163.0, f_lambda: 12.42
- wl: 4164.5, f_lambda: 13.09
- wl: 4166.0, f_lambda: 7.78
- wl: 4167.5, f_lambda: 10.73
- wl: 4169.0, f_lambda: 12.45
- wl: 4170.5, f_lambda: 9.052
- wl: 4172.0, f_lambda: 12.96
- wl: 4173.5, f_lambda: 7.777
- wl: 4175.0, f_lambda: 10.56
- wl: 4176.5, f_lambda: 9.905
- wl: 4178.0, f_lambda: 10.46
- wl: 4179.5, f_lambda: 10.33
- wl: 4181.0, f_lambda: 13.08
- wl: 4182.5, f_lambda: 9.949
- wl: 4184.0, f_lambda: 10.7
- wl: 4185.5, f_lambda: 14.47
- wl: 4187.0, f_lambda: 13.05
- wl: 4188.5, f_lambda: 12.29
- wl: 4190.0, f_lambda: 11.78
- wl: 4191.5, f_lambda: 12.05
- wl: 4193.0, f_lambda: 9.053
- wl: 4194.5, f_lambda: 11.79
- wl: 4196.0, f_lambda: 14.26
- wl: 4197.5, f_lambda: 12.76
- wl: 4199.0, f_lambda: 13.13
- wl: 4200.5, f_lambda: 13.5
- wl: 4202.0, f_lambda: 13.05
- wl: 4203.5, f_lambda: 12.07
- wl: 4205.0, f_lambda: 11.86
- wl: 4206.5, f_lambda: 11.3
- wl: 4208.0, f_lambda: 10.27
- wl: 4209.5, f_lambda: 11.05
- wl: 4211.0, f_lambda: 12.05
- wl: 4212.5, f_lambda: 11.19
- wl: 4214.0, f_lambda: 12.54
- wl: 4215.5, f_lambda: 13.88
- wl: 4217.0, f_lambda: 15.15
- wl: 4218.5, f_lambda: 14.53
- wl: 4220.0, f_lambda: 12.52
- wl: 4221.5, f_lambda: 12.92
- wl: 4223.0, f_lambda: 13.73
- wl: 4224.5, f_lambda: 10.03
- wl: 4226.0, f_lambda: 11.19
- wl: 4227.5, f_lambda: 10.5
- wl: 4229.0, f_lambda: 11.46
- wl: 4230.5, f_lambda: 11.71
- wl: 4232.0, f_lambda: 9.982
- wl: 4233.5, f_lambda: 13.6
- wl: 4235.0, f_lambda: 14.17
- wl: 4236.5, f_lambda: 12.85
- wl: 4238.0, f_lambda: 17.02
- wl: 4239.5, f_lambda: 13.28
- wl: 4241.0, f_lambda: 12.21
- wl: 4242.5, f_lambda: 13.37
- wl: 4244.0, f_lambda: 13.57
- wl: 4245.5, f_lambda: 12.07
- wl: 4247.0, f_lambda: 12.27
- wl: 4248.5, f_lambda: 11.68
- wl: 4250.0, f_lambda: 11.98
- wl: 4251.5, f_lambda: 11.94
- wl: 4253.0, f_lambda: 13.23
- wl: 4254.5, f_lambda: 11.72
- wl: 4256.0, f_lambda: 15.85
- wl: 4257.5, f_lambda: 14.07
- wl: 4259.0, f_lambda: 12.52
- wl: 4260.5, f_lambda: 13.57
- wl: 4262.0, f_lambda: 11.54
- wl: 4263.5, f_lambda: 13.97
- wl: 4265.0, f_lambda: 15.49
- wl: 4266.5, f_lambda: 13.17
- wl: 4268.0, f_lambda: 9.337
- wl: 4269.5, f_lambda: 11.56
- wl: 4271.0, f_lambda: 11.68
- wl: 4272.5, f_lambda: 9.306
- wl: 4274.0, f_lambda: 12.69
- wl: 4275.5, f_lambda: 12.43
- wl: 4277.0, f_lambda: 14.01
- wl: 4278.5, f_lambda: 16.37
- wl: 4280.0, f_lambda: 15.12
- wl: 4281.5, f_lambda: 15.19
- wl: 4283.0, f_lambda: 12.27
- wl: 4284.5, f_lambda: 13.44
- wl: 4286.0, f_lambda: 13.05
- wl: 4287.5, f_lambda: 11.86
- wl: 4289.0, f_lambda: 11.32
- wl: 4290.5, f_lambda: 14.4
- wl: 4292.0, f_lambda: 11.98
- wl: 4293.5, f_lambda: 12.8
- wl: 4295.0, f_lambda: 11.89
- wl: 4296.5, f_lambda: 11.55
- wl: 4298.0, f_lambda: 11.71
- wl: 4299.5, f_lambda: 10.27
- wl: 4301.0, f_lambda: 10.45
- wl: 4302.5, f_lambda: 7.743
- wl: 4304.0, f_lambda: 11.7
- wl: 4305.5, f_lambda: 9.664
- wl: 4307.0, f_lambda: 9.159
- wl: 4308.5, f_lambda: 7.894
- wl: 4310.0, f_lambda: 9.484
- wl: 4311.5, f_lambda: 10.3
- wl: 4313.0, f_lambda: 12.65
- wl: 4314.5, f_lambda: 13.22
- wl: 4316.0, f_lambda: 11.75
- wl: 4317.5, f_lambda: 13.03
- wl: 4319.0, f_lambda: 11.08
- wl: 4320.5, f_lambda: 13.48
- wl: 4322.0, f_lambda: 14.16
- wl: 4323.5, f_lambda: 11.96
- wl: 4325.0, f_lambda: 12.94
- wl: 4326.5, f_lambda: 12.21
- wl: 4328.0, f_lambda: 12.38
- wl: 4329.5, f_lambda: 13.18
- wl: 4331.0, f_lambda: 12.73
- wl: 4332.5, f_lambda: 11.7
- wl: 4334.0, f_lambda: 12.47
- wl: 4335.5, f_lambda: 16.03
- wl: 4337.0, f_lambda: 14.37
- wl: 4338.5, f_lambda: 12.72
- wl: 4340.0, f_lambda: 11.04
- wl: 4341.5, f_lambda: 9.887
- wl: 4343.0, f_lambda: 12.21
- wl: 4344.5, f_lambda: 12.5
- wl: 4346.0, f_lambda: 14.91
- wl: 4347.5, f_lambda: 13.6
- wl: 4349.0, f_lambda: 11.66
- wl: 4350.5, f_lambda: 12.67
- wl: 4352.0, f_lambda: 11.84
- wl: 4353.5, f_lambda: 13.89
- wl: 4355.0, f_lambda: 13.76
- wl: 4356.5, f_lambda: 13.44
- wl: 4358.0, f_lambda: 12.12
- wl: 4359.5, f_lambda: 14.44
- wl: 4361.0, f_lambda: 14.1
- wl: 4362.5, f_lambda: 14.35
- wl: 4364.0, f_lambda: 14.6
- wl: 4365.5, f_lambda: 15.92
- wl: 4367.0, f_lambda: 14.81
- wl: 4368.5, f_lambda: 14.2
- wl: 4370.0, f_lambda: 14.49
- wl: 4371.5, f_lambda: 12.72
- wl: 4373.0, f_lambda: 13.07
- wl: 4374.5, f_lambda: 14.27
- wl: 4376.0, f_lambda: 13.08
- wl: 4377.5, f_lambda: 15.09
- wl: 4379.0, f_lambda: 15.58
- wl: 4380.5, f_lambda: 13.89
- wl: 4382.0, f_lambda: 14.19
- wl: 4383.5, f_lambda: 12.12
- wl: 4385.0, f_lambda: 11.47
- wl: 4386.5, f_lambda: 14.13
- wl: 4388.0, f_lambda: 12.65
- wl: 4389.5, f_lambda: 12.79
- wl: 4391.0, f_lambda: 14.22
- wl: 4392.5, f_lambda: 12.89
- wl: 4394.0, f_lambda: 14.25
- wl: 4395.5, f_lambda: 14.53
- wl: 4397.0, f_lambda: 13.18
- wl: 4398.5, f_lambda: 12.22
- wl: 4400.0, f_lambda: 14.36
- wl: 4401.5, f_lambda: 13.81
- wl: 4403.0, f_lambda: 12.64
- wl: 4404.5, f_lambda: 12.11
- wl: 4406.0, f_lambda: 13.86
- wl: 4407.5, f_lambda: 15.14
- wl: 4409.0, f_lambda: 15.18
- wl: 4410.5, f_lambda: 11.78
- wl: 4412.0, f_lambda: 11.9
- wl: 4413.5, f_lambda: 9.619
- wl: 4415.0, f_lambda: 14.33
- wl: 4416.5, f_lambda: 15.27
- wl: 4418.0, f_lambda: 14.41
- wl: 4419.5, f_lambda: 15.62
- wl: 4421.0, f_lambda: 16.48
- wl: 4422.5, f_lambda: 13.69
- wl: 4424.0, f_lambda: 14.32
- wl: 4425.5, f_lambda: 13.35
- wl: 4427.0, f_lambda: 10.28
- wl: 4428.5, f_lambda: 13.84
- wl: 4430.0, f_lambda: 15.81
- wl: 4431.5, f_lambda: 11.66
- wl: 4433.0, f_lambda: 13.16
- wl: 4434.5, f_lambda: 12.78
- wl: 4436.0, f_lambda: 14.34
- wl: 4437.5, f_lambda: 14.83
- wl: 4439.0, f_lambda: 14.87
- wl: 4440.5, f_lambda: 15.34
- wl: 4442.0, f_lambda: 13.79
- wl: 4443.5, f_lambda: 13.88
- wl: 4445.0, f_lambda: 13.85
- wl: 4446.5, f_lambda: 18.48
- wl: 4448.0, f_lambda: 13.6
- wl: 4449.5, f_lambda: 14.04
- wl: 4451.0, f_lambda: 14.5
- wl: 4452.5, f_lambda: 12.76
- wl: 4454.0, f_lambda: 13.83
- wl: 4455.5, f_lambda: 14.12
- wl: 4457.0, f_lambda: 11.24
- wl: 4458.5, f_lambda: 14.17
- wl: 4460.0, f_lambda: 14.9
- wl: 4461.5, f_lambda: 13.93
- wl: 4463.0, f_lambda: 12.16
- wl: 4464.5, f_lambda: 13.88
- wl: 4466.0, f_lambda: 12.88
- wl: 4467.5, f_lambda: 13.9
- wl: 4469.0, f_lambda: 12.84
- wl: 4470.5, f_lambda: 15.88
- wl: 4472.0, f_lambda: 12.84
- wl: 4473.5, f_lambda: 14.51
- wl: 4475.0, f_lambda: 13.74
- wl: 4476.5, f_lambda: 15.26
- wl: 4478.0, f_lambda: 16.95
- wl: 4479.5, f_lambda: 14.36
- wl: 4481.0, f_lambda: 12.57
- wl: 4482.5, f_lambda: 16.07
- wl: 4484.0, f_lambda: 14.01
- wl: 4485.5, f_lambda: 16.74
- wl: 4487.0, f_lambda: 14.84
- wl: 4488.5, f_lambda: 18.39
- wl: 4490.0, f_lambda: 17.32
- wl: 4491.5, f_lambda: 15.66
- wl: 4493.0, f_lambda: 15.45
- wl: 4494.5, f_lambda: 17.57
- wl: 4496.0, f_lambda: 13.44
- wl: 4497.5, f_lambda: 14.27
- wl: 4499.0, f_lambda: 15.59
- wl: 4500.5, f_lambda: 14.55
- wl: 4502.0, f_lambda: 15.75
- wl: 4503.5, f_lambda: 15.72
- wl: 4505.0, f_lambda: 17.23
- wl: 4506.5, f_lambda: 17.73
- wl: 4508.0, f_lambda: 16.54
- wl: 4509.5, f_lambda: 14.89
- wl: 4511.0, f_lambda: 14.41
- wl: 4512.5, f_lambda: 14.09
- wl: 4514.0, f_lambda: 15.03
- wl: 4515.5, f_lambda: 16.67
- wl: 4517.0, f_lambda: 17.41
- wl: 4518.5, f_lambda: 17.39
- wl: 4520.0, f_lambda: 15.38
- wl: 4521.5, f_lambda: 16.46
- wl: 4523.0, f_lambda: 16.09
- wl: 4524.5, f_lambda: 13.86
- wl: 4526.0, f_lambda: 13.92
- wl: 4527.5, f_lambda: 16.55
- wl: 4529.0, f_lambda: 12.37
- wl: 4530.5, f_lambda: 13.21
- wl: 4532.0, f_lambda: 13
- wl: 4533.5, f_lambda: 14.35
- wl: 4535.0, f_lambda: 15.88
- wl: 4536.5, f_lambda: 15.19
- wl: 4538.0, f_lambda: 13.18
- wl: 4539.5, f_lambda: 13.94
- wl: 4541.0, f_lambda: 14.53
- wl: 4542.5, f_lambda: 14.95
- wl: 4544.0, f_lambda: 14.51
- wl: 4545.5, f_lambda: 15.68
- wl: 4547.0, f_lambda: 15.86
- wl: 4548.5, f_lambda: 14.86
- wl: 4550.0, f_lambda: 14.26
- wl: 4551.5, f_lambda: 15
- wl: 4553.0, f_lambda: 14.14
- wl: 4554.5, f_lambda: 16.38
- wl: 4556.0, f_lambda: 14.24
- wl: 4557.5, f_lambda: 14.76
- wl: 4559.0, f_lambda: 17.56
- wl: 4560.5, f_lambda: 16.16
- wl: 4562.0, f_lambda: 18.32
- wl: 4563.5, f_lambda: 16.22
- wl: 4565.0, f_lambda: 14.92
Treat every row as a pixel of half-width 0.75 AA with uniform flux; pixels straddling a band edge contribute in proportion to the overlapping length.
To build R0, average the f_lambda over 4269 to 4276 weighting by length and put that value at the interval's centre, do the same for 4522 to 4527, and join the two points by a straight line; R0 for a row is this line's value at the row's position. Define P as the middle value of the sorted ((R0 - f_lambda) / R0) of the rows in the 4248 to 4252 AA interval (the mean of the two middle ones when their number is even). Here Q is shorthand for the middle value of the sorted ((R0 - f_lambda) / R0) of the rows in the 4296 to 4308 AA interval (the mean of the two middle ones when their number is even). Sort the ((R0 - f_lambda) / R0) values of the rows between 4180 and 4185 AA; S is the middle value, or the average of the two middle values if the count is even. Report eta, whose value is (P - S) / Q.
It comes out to -0.2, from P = -0.06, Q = 0.13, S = -0.035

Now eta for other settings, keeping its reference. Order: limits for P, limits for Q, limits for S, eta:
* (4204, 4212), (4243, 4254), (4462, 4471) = 1.3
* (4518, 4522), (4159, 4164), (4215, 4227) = -0.4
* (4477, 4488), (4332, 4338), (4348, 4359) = 0.3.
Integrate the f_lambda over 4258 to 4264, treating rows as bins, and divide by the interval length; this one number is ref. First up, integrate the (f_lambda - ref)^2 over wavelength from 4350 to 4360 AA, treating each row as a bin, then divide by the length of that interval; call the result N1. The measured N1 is 0.9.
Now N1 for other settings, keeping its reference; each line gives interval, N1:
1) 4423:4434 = 2.7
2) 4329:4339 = 2.1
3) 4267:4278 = 4.4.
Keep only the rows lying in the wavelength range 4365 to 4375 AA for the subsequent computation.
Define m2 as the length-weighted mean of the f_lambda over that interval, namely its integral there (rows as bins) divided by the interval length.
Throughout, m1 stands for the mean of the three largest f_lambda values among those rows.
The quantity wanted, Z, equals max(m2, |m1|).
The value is 15.1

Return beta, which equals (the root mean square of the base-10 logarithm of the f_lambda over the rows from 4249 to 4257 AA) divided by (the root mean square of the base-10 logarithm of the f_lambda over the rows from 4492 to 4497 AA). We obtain 0.93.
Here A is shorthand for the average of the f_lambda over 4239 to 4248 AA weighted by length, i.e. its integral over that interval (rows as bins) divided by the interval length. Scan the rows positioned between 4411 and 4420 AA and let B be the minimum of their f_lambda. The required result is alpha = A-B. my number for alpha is 3.1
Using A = 12.8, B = 9.619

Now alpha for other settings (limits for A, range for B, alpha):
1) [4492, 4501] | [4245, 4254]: 3.5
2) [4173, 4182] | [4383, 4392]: -1.1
